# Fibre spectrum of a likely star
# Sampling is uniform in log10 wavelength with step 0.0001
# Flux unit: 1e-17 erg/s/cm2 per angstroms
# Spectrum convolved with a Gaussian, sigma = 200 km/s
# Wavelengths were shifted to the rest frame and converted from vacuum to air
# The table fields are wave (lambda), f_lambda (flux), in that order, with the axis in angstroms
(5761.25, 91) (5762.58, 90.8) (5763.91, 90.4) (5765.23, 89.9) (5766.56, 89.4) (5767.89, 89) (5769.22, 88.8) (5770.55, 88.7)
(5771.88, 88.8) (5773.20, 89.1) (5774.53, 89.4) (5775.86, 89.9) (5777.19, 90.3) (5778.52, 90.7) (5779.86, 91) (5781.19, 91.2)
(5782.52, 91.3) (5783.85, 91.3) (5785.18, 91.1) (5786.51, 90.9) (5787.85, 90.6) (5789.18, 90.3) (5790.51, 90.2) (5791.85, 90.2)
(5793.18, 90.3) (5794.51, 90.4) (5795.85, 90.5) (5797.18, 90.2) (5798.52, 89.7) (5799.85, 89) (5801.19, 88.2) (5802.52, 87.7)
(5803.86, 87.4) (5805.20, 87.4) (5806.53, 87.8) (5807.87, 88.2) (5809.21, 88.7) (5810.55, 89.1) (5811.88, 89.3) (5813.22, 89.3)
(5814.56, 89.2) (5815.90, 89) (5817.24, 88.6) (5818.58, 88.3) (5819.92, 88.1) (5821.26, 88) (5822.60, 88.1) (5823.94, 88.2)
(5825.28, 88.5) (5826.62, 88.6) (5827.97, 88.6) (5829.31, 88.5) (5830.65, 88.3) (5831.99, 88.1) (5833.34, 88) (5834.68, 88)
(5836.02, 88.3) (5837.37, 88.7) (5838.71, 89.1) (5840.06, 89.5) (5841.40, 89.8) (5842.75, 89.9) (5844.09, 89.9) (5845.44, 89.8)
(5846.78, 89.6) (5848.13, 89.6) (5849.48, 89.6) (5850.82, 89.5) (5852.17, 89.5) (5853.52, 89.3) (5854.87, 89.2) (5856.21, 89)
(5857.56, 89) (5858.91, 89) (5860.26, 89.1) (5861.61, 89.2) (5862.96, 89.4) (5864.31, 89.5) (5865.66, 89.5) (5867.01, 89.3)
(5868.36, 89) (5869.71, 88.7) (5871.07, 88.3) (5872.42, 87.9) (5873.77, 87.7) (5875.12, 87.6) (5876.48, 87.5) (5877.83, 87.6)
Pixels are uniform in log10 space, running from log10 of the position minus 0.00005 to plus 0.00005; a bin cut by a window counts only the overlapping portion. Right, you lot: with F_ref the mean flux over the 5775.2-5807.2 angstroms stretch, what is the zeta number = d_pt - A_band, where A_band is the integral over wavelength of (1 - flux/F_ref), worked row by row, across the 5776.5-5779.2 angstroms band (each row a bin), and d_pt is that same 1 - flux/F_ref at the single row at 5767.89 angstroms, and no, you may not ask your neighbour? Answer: 0.03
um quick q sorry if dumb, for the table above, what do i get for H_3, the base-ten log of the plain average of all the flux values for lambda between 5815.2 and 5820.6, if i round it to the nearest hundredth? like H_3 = 1.95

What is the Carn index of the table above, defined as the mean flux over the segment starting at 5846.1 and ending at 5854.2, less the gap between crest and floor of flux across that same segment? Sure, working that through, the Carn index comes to 89.2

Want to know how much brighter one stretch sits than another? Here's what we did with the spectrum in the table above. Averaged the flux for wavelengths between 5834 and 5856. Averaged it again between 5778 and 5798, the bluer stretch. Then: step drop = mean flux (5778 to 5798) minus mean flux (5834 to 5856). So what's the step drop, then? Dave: 1.3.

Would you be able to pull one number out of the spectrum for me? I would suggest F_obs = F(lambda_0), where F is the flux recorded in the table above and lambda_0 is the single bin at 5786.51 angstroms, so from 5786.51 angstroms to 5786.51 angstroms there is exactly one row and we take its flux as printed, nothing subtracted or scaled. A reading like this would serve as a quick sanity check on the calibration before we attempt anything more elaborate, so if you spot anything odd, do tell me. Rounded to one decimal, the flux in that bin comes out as 90.9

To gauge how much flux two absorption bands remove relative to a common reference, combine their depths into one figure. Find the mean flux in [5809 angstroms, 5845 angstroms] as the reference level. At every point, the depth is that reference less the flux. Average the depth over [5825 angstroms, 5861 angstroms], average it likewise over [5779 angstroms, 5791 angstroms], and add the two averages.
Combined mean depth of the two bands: -2.46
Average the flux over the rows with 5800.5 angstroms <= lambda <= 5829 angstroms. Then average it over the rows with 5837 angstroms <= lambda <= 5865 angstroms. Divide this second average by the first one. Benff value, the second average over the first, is 1.01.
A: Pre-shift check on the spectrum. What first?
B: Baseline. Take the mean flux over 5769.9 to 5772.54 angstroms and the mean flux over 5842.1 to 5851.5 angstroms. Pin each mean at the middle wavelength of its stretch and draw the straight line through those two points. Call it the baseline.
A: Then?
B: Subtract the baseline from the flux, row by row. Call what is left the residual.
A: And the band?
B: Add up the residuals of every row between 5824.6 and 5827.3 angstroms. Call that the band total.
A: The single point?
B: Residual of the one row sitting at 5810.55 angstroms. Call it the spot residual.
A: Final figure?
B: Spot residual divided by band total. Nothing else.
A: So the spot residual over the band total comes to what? 0.1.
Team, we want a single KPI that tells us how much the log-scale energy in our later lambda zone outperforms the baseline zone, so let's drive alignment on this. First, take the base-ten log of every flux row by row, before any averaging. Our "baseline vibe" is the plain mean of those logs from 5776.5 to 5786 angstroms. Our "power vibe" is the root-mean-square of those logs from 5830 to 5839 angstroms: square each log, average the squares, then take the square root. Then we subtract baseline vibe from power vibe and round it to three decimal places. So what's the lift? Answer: -0.013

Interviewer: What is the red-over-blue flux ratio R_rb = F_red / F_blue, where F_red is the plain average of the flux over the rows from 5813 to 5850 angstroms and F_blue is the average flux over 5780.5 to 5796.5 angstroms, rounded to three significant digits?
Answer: 0.979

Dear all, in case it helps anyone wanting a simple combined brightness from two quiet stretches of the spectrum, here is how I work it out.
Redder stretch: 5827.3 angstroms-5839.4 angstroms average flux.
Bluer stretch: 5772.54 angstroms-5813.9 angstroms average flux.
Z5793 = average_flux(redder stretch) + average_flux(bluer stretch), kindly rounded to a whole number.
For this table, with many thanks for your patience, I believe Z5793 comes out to 178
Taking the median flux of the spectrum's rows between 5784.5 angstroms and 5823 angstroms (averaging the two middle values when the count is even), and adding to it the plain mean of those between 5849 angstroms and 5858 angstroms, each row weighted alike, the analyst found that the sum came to 178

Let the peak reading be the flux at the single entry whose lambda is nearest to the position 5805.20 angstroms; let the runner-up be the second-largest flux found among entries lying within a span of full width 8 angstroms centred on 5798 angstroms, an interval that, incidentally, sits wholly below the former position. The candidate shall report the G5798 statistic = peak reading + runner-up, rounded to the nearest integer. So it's 178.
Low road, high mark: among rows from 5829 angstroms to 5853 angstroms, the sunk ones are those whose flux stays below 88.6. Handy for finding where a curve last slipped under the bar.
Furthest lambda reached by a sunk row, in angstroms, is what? 5836.02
